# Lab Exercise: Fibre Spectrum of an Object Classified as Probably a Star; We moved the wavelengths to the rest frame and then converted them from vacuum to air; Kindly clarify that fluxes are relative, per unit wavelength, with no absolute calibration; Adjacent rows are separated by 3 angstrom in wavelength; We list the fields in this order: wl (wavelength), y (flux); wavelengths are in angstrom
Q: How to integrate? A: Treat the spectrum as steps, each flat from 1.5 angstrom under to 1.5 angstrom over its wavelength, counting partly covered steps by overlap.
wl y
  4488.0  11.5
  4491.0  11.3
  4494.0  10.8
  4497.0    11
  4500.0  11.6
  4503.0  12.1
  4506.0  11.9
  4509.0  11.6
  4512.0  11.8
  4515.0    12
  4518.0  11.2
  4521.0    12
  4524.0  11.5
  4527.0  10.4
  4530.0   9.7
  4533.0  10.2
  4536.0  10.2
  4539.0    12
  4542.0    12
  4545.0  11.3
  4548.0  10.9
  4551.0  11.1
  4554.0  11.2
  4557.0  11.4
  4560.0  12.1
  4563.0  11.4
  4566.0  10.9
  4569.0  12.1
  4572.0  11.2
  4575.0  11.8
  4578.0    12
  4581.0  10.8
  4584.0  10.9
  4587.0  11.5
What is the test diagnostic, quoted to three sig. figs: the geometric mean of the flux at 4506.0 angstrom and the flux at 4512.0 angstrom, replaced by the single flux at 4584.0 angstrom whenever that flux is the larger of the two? 11.8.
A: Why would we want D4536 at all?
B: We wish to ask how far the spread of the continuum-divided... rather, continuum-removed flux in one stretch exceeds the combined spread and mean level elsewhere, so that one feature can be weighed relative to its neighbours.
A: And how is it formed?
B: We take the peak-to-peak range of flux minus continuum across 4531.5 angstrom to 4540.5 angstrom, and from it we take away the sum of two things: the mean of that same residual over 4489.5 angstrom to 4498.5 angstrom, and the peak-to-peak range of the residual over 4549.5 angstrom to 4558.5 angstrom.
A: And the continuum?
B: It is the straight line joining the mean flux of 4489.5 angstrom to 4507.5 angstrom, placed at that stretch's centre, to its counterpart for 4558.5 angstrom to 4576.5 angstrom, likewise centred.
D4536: 1.9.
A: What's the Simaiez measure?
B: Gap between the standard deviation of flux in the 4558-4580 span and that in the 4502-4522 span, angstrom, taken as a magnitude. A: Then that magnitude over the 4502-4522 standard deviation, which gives 0.54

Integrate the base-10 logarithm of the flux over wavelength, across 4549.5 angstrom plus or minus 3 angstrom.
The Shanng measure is 6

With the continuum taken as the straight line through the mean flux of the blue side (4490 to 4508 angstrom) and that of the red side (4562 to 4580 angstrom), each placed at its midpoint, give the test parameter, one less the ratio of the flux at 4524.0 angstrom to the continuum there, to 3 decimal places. -0.001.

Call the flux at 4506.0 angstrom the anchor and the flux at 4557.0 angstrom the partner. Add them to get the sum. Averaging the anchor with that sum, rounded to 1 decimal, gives 17.6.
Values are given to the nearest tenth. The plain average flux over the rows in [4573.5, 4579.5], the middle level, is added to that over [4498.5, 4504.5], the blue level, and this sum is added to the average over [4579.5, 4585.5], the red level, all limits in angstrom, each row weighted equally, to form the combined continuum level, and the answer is 34.6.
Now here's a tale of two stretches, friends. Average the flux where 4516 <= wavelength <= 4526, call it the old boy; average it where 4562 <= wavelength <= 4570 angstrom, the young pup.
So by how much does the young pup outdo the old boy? -0.10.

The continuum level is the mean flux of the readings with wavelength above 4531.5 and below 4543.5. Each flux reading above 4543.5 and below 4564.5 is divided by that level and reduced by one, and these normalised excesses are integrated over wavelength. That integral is 0.5 angstrom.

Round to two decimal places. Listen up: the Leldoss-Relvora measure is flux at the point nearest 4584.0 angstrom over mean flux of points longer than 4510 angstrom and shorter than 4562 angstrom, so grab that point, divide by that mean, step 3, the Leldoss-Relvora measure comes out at 0.97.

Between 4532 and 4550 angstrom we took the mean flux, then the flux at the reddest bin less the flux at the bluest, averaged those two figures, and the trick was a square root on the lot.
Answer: 2.43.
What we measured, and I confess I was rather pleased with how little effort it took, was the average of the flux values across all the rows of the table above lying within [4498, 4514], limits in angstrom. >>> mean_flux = 11.8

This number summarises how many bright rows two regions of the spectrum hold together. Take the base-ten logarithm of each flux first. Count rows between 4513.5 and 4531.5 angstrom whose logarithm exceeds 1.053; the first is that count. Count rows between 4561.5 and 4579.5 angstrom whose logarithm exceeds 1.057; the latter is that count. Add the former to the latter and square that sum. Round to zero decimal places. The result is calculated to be 36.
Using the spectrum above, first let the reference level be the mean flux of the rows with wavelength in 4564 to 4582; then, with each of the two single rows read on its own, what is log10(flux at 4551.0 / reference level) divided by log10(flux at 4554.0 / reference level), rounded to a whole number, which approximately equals 1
